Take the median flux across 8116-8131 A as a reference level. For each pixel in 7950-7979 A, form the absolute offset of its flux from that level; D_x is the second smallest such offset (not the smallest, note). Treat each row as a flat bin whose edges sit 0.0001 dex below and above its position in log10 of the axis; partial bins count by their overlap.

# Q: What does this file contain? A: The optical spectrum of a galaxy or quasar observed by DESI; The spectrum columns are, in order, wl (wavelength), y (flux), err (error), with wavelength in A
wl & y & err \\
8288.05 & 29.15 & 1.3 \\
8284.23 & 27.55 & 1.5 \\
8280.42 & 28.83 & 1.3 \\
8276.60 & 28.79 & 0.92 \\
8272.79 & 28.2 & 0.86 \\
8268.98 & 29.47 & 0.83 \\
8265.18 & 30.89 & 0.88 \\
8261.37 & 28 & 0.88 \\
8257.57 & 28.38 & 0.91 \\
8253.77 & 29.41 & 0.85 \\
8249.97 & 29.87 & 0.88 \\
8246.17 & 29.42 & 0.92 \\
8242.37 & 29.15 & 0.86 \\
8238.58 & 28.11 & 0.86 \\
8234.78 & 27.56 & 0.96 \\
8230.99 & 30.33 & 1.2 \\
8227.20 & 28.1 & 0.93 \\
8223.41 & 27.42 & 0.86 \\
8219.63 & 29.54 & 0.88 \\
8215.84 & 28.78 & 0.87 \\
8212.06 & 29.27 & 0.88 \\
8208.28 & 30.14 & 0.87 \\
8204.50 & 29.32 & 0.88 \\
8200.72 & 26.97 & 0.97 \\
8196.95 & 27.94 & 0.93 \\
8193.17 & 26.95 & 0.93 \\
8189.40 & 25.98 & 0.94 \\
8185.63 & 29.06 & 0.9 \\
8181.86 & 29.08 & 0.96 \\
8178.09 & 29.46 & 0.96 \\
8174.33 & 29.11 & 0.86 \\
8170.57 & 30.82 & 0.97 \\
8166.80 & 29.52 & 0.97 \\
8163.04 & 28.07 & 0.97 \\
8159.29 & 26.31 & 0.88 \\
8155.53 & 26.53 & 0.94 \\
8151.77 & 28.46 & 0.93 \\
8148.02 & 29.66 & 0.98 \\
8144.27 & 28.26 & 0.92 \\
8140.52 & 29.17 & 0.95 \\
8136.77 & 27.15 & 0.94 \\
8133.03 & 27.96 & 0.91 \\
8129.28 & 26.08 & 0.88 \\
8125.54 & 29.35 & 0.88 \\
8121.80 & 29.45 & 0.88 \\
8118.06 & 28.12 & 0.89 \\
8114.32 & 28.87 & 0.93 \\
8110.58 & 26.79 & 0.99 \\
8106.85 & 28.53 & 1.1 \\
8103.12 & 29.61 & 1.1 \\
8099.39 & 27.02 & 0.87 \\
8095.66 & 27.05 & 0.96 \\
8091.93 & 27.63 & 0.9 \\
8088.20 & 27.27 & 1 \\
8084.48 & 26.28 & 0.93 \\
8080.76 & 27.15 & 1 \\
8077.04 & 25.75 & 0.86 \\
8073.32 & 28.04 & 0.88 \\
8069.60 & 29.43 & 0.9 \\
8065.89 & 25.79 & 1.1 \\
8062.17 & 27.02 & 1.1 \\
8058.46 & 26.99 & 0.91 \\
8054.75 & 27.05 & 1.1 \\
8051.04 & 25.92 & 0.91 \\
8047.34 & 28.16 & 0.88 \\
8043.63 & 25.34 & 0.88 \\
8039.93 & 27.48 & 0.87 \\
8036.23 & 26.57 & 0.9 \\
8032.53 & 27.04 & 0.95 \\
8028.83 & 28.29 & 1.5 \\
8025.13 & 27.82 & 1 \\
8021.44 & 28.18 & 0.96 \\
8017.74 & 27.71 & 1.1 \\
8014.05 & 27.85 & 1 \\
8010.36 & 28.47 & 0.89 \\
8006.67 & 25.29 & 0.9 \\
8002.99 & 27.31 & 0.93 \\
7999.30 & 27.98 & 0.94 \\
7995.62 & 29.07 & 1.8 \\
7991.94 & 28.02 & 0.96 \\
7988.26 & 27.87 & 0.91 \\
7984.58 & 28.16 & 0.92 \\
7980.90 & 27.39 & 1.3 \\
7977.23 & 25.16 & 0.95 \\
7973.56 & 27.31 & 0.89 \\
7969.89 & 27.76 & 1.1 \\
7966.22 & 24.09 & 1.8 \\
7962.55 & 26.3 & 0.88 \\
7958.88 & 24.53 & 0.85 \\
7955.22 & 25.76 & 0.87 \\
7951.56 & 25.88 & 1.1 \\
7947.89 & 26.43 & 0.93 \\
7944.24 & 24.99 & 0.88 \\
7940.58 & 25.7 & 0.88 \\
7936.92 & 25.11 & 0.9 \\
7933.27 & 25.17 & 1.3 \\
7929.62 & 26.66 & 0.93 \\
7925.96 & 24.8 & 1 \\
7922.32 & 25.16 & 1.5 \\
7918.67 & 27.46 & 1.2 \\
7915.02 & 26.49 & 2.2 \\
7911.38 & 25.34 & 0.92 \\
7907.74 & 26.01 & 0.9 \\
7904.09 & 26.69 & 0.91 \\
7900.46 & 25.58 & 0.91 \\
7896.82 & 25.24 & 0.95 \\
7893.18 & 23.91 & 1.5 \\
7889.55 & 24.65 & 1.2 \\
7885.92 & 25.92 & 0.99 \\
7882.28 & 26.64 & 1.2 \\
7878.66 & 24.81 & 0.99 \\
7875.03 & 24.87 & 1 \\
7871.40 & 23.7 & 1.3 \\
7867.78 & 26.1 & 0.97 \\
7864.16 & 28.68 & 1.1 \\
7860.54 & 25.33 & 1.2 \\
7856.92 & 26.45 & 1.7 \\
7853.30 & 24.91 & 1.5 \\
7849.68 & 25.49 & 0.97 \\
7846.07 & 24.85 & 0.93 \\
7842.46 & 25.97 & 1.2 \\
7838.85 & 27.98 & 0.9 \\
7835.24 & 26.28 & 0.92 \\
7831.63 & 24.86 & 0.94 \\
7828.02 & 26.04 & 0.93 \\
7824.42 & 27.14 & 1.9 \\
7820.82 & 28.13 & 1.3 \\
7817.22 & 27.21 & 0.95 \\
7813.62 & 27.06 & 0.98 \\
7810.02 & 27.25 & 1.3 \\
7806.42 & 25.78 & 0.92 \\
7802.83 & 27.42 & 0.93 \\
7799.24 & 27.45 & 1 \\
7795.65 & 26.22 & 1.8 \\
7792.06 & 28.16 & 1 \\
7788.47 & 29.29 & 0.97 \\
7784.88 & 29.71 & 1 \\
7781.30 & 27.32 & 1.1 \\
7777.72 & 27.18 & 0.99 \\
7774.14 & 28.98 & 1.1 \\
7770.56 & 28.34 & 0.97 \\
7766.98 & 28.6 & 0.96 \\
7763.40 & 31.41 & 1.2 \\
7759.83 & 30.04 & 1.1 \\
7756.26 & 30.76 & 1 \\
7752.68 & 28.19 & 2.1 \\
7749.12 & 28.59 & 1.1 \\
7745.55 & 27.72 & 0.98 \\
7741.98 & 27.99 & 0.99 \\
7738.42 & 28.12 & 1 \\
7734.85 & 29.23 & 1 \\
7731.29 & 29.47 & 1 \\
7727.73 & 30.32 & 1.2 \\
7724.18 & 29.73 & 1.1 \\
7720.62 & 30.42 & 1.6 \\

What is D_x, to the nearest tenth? 1.4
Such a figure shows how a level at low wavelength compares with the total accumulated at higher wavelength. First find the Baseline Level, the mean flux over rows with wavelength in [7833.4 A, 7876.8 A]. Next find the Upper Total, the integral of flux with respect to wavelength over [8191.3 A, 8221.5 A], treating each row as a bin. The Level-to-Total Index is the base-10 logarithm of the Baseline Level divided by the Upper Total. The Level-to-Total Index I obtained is -1.5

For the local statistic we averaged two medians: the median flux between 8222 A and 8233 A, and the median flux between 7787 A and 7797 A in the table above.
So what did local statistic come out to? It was 28.1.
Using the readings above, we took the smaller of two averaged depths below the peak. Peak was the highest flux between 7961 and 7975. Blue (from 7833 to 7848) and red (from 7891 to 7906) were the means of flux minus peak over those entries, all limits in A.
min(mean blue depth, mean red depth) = -2.4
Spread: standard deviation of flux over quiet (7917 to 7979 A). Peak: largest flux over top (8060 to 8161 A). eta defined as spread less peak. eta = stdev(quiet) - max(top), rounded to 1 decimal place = -28.6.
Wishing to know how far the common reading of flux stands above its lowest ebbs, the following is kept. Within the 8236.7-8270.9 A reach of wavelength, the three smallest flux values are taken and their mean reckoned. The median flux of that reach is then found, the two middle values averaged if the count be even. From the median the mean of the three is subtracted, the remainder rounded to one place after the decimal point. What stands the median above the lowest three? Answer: 1.2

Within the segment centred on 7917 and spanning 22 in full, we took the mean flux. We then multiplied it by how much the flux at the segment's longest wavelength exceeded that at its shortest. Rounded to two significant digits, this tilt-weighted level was -31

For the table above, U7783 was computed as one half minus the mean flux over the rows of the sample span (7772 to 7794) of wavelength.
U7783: -27.9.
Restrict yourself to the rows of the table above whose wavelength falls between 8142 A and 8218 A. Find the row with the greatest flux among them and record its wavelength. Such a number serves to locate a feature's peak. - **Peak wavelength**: 8170.57 A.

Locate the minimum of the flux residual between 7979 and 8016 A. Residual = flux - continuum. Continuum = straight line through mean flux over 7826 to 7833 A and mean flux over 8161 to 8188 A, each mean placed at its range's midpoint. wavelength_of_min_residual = 8006.67 A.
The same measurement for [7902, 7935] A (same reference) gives 7925.96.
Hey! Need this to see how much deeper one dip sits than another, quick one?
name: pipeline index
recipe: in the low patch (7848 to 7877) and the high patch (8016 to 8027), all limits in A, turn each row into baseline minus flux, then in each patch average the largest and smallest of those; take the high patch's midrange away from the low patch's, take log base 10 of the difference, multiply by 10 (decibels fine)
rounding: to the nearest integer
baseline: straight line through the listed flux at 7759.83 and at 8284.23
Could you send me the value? 4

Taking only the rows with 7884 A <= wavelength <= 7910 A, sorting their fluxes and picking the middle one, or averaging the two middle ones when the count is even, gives 25.6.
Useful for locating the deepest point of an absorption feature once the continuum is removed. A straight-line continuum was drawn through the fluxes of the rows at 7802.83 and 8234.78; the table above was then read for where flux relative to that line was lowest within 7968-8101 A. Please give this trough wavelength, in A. 7977.23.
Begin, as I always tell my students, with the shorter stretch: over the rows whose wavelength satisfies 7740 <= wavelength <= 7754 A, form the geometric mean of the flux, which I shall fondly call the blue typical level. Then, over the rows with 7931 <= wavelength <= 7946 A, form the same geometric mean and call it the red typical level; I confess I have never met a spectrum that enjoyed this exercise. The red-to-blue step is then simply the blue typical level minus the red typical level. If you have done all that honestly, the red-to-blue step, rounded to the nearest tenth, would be 2.9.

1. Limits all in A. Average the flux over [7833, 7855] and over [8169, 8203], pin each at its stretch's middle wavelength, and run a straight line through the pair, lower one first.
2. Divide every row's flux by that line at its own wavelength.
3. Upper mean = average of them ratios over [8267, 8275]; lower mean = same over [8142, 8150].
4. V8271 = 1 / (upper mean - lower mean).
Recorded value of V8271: -28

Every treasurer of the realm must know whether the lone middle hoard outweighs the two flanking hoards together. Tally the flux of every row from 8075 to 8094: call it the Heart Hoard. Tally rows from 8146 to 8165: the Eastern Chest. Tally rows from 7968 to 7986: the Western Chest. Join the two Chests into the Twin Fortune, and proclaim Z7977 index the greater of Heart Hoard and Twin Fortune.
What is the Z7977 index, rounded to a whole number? 275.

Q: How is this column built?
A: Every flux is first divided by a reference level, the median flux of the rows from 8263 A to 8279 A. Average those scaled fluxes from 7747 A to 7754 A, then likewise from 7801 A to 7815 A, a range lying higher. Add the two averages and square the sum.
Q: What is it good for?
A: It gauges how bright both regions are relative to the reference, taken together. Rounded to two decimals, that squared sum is 3.60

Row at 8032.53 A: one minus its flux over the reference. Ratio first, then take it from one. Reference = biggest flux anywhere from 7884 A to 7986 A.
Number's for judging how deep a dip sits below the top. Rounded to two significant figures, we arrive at 0.040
